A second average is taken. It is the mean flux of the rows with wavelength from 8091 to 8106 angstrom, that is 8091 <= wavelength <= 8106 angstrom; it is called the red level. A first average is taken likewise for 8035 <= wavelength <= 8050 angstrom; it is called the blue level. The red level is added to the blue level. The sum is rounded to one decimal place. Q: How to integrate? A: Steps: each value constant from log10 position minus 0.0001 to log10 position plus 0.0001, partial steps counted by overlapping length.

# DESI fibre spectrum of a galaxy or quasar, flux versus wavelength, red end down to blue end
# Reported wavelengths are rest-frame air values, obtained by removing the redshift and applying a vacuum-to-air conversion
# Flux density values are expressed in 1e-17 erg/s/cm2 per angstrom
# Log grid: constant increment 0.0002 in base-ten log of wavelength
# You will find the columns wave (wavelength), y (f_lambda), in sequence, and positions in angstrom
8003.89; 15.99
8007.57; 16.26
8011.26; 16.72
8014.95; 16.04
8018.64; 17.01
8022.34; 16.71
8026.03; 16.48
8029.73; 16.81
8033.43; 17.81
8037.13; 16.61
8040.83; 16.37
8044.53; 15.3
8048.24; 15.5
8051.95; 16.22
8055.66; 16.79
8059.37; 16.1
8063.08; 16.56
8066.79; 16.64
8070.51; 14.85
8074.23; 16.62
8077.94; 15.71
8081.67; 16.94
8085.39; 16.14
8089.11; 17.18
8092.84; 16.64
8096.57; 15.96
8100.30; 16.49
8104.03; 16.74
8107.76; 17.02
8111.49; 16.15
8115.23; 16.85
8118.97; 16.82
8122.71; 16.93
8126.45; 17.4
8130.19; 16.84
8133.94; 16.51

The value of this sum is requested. 32.4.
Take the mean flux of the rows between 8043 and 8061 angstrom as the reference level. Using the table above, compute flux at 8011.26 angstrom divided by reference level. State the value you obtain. 1.05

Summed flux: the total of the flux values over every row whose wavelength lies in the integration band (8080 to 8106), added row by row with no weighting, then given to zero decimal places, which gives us 116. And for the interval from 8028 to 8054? 115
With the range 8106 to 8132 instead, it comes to 118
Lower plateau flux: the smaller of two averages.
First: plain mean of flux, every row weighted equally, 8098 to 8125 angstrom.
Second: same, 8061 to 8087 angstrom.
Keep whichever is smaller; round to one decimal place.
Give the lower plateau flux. 16.2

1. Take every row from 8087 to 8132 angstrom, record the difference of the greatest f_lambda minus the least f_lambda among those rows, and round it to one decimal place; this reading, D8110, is 1.4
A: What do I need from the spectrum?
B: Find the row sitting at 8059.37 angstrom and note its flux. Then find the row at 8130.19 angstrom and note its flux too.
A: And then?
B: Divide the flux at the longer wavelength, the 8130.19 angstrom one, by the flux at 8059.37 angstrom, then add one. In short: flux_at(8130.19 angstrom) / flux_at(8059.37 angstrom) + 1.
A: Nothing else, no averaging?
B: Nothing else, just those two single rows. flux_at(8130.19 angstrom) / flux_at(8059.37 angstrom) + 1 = 2.05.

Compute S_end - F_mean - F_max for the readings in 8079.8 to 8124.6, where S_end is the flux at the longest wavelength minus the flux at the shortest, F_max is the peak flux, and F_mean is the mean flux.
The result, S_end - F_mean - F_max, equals -33.8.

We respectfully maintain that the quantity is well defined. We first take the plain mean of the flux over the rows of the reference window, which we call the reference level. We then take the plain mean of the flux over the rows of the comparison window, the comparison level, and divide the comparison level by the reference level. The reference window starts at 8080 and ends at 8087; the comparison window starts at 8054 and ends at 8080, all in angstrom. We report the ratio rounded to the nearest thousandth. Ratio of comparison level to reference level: 0.978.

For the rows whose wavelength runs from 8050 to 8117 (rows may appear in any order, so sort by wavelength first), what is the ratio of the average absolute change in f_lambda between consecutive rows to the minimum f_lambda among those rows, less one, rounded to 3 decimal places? -0.948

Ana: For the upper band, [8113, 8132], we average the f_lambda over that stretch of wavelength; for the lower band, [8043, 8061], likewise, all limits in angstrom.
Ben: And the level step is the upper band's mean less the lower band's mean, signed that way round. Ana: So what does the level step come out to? 1.0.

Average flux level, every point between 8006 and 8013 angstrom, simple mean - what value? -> 16.5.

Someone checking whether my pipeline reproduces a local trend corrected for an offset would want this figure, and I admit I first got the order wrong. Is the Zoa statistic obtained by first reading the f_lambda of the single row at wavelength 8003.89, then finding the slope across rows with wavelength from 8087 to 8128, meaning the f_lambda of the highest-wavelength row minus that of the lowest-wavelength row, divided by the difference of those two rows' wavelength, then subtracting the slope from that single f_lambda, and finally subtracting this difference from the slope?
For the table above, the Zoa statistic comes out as -16.0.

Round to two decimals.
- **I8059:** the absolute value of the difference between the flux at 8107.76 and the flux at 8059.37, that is 0.92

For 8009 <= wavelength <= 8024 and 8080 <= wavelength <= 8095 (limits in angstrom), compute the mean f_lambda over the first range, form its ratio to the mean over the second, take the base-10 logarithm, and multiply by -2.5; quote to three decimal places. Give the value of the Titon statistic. 0.007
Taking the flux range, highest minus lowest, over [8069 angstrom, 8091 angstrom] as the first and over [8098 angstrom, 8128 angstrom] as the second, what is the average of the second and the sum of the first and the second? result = 2.4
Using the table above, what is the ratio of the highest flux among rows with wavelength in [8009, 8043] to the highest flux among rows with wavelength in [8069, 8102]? 1.037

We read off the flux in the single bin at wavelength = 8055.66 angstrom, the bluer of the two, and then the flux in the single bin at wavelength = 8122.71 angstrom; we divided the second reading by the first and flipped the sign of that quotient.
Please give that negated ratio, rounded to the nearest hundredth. -1.01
